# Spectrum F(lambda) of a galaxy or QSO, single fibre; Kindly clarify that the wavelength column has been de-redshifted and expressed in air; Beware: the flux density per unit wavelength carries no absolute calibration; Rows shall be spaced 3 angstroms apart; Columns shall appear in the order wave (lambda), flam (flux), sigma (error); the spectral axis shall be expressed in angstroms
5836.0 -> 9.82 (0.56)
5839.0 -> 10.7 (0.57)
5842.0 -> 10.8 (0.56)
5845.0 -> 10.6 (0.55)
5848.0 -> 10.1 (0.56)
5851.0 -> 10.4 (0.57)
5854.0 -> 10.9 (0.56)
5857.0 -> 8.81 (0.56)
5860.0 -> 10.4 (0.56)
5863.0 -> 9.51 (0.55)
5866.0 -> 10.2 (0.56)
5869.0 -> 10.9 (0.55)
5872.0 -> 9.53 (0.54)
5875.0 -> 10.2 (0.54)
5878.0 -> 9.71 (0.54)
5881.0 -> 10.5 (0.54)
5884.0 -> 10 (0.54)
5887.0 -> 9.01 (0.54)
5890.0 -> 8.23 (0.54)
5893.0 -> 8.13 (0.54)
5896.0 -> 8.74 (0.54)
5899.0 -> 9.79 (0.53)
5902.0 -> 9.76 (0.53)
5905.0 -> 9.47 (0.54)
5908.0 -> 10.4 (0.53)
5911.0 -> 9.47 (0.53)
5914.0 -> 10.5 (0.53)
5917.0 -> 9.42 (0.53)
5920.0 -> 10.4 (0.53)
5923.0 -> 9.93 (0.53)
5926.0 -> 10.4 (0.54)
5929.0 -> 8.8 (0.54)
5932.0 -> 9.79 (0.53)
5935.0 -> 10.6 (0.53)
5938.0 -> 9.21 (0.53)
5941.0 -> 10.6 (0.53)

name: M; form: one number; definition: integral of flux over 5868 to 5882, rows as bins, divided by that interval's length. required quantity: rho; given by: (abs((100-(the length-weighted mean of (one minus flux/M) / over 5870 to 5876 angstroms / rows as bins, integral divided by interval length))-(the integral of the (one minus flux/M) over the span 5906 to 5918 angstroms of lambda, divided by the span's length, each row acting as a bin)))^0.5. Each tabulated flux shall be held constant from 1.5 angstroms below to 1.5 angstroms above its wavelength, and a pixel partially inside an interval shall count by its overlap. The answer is 9.998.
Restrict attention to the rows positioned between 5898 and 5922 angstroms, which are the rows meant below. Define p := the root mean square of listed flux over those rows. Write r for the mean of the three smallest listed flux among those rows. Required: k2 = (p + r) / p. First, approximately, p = 9.9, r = 9.45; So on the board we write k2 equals 1.95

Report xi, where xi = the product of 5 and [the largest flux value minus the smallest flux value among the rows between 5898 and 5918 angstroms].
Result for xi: 5.4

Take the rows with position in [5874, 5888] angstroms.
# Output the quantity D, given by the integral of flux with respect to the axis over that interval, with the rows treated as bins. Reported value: 139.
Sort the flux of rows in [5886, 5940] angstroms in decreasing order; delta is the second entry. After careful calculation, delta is 10.5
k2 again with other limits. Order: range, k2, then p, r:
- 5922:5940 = 1.94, 9.8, 9.27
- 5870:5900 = 1.89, 9.4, 8.37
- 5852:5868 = 1.95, 10.0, 9.51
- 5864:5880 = 1.97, 10.1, 9.81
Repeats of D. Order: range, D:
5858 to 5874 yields 161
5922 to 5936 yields 138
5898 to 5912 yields 137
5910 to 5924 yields 139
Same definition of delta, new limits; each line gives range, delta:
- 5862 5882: 10.5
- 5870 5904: 10.2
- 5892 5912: 9.79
